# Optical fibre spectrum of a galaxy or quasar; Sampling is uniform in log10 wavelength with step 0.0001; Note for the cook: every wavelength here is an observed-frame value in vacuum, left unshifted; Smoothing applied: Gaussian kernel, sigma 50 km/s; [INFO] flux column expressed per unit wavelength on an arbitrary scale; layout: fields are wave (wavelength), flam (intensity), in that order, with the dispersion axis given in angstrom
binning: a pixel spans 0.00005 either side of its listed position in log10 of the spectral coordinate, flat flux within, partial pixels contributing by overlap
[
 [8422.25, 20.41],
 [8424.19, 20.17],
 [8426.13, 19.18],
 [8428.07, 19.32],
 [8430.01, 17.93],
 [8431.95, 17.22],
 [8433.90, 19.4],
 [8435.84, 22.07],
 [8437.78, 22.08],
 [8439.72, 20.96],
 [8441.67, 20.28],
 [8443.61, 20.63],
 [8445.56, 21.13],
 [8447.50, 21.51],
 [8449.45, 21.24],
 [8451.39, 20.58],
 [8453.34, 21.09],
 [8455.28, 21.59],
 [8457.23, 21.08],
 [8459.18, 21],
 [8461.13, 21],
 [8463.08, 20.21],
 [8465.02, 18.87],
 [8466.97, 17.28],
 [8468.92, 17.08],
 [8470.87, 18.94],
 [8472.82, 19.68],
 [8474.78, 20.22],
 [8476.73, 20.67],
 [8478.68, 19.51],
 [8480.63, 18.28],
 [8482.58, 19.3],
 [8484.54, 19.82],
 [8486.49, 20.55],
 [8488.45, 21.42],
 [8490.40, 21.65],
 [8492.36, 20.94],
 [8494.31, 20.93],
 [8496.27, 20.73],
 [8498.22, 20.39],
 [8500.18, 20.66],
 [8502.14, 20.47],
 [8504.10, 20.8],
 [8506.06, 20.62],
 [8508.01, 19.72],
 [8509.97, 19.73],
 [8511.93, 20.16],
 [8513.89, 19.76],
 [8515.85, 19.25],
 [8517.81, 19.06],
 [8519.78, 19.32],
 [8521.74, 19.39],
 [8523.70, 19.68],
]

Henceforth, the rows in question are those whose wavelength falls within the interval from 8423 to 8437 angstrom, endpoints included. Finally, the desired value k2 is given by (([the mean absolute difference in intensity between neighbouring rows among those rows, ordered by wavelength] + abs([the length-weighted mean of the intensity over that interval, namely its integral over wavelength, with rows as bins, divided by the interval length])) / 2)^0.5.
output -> 3.22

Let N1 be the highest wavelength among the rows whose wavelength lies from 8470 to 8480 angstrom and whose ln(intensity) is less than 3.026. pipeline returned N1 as 8478.68 angstrom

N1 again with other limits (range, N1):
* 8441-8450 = 8441.67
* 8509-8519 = 8517.81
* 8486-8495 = 8486.49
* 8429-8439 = 8433.90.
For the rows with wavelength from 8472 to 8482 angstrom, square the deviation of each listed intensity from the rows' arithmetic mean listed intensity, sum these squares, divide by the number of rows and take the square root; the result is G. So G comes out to 0.8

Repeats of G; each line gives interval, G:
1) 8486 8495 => 0.4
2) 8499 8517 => 0.5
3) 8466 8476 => 1.3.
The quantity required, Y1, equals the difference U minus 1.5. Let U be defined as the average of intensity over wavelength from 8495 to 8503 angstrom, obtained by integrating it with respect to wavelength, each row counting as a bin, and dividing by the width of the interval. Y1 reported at 19.1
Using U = 20.6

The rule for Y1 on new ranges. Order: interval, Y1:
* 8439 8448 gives 19.4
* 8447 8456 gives 19.7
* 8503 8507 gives 19.2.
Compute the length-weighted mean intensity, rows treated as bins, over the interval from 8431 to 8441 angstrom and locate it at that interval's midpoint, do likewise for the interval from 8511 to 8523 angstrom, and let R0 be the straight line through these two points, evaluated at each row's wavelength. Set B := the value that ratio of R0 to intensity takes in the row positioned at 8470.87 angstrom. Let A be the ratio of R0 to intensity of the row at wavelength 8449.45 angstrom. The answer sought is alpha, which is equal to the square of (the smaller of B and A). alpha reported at 0.90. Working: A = 0.95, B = 1.05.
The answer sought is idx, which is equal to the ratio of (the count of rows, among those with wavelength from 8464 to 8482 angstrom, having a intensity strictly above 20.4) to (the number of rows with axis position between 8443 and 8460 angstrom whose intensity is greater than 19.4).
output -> 0.1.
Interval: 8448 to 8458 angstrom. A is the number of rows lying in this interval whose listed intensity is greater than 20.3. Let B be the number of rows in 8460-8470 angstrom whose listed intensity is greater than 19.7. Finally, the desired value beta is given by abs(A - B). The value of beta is 3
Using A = 5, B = 2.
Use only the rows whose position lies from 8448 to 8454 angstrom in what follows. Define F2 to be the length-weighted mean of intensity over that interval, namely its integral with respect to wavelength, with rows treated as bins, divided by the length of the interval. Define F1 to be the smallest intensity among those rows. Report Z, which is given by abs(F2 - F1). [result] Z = 0.4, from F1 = 20.58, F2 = 21.0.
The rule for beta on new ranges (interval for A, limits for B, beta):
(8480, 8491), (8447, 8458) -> 3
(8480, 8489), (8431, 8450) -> 6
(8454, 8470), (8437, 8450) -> 3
